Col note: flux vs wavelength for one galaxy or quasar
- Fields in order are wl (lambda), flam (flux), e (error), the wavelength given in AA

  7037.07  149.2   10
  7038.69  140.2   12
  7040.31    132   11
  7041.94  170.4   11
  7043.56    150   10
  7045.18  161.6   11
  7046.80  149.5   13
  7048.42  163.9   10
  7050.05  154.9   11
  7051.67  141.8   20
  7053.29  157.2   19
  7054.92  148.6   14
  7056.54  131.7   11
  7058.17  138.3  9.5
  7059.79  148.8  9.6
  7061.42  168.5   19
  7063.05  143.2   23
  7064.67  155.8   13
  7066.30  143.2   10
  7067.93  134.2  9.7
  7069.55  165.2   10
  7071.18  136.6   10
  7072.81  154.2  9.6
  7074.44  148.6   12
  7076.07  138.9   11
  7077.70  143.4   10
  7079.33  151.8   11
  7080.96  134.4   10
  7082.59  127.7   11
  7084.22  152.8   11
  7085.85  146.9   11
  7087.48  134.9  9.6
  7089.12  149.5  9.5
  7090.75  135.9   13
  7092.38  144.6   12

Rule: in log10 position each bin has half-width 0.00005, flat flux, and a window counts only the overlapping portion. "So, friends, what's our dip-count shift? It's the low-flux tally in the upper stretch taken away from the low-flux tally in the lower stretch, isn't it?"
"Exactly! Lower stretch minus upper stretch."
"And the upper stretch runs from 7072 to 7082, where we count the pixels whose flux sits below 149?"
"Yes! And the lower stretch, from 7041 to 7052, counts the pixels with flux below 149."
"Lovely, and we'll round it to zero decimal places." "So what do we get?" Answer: -3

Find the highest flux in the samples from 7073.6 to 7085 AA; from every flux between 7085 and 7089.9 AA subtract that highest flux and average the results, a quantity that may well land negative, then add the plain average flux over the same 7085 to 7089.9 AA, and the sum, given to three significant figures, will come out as 135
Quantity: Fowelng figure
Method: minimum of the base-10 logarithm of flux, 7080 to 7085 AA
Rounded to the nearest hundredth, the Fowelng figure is 2.11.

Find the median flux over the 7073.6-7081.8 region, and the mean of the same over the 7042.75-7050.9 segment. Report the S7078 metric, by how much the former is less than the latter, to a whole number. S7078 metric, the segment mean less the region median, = 13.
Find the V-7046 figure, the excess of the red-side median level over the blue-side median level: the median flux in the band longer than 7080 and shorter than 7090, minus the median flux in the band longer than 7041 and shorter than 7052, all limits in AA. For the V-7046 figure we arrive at -14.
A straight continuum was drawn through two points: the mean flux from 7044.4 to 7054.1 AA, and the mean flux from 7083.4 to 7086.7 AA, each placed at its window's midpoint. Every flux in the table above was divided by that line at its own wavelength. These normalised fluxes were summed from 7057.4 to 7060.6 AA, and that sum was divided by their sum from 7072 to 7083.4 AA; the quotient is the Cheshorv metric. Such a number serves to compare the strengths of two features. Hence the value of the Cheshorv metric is 0.28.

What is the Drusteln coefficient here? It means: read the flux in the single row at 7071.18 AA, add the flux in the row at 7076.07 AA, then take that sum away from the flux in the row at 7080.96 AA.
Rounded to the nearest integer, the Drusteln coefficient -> -141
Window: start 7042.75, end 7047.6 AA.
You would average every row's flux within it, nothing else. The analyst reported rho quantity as 154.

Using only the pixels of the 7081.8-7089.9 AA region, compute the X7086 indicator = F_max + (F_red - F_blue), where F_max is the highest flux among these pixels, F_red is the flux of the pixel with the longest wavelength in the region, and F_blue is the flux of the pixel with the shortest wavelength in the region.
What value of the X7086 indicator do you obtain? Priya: 175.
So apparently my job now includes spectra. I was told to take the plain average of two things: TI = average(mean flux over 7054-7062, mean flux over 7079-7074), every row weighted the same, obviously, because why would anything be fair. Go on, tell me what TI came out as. 145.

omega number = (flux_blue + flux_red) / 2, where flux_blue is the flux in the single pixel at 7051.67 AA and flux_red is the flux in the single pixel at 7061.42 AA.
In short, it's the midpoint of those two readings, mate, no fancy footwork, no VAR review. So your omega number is 155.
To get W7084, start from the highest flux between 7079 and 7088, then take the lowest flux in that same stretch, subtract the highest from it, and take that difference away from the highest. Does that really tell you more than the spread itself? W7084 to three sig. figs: 178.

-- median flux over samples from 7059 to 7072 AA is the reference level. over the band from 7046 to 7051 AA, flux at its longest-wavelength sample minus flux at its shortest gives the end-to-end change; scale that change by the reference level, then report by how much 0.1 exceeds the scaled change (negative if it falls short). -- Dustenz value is 0.063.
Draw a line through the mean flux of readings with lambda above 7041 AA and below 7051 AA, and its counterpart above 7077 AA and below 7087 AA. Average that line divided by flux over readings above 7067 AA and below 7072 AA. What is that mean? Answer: 1.03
